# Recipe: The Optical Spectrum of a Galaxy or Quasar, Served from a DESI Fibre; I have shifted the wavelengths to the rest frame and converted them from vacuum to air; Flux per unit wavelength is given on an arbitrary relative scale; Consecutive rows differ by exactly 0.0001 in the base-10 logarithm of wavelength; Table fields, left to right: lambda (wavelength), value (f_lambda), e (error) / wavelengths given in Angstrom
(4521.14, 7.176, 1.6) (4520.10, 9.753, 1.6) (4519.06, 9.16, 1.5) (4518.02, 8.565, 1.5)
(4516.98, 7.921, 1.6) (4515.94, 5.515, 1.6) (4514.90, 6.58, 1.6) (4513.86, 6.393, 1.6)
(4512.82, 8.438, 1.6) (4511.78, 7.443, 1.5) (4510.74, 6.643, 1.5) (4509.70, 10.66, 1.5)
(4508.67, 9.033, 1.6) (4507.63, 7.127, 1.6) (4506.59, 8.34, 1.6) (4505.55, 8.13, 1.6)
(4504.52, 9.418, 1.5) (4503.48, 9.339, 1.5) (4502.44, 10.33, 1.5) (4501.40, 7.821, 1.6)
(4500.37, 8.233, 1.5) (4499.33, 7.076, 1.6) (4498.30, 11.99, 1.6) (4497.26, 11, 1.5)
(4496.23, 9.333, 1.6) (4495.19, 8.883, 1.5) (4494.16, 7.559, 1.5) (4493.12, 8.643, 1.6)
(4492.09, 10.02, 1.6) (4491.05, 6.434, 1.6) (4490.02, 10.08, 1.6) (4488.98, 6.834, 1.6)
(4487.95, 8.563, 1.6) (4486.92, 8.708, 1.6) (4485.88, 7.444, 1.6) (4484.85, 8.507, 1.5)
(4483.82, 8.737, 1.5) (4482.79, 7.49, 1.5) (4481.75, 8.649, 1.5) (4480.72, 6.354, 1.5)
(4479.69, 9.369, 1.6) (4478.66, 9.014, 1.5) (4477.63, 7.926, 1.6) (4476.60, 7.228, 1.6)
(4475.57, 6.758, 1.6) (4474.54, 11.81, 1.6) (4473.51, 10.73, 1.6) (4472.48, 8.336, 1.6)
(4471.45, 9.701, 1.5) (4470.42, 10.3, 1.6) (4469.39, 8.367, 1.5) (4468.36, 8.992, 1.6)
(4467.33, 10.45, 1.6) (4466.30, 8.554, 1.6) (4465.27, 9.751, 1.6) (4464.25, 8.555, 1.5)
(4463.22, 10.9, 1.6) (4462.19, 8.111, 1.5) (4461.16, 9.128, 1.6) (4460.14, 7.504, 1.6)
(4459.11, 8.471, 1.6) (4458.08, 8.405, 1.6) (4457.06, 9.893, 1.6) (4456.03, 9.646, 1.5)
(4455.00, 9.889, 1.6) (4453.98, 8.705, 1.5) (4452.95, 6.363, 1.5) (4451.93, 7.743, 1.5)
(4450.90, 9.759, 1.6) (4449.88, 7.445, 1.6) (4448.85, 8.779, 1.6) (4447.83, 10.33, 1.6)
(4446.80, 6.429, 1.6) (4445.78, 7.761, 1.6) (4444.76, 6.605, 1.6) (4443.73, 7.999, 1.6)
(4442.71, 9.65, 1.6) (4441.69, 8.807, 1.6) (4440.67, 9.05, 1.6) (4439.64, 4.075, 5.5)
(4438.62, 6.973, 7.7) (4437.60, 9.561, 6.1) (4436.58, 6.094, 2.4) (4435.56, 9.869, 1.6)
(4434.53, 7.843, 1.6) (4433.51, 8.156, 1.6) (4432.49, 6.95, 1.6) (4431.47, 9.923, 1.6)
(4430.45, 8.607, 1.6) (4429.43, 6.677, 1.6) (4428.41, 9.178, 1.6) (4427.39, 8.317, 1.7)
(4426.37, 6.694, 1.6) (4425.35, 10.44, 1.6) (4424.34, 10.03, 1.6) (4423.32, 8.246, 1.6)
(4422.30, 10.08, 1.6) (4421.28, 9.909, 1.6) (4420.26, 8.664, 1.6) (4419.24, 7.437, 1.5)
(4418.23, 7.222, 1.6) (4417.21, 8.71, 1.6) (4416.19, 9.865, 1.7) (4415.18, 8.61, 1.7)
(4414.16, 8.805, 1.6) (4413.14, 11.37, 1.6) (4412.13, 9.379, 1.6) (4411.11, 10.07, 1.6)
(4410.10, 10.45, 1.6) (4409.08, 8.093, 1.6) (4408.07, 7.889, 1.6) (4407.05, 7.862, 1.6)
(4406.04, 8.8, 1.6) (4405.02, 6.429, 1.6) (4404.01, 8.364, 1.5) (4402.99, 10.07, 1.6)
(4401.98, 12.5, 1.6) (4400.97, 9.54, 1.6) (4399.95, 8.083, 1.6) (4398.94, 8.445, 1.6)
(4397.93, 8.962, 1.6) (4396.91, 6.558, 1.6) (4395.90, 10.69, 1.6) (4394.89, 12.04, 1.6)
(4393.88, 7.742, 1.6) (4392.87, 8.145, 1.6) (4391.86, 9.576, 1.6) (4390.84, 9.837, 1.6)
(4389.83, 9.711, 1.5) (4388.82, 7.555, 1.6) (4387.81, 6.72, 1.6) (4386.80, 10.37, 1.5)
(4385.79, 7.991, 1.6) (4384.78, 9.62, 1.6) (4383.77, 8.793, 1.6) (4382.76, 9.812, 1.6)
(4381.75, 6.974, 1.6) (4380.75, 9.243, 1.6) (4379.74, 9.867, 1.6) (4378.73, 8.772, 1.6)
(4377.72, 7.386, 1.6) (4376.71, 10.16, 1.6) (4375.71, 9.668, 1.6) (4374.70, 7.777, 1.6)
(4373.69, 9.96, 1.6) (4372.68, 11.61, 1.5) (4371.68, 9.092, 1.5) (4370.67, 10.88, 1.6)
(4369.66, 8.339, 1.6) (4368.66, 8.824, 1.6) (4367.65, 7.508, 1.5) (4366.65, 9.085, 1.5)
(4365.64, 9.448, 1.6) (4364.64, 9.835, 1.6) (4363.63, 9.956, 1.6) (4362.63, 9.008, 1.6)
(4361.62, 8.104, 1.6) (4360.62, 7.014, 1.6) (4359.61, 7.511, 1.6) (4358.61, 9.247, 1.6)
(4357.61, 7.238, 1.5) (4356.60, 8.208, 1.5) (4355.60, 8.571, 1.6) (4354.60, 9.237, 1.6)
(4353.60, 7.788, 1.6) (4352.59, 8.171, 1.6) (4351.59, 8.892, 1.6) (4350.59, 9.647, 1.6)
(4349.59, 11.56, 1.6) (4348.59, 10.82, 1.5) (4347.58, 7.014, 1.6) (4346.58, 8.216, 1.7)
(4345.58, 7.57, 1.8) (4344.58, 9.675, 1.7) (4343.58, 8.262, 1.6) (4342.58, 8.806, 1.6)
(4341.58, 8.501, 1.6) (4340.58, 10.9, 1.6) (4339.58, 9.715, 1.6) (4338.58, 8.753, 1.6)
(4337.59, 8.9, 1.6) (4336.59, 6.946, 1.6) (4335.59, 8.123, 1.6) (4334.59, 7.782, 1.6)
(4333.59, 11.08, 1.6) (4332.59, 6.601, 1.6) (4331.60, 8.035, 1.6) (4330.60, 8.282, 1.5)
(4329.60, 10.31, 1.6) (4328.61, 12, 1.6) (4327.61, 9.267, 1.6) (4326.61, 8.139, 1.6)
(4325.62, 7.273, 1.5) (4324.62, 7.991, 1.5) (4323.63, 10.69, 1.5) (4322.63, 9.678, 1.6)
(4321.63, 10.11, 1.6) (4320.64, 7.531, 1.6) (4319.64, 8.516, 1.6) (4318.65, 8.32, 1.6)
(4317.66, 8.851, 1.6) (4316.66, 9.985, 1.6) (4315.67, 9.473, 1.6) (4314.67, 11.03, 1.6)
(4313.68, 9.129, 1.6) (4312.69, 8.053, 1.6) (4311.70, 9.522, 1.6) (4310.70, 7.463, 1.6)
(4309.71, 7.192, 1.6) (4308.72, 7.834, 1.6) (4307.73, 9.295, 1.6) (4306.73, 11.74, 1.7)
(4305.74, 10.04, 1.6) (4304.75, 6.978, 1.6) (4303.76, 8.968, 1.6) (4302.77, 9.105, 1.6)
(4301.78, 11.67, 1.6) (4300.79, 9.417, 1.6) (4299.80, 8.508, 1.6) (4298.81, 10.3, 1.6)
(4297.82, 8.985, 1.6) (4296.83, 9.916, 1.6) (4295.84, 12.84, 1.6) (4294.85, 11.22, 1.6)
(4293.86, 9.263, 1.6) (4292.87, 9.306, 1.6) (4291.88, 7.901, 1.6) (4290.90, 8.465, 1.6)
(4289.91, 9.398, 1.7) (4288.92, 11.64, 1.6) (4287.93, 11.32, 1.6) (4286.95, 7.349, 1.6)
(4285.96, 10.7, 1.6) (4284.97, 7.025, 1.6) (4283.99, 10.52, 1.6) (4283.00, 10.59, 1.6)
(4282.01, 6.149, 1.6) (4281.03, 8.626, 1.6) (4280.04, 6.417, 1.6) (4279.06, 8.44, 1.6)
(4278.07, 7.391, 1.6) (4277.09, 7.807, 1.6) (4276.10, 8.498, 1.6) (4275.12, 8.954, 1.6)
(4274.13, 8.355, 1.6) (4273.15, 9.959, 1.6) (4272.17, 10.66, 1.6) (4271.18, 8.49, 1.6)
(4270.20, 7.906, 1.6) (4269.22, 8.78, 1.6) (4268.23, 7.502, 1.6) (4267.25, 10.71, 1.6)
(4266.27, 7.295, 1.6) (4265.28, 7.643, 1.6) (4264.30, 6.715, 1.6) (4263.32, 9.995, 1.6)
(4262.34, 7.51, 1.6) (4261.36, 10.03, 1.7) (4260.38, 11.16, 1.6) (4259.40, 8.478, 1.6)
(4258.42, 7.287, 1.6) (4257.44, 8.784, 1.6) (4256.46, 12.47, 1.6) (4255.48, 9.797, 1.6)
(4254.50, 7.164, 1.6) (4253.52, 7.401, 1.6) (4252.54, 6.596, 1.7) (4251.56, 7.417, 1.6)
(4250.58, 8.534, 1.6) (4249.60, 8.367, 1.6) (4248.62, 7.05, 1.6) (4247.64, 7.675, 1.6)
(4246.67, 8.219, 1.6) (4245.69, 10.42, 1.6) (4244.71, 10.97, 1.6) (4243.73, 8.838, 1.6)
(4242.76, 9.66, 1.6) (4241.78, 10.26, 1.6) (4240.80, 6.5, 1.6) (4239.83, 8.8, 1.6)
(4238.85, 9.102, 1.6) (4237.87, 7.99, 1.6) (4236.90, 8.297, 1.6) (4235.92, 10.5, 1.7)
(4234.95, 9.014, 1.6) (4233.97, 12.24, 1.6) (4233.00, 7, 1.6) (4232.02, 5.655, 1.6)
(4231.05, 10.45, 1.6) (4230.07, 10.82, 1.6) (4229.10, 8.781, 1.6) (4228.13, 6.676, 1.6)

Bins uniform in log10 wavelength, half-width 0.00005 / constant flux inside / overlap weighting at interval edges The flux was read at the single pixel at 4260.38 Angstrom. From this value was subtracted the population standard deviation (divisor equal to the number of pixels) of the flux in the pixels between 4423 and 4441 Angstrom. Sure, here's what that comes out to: 9.5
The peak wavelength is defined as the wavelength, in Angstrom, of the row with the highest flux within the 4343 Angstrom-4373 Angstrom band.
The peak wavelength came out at 4372.68 Angstrom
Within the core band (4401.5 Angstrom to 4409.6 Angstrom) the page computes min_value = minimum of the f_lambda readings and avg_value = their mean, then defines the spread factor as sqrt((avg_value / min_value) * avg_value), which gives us 3.45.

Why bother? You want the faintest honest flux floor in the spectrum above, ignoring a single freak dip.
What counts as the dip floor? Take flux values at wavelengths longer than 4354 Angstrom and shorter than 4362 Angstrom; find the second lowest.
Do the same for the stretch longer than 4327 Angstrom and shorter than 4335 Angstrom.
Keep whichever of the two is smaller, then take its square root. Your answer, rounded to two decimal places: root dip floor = 2.69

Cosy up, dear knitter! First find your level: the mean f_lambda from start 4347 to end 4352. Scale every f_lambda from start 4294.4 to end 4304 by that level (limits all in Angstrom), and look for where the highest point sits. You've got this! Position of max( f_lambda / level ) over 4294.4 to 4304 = 4295.84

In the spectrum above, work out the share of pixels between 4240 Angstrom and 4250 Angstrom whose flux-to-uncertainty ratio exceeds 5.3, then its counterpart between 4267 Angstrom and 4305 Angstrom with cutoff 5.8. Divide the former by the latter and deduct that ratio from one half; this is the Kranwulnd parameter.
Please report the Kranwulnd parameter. -0.80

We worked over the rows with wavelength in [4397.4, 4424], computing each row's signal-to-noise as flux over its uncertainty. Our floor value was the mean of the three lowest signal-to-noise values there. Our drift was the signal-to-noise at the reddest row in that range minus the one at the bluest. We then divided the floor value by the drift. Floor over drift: -10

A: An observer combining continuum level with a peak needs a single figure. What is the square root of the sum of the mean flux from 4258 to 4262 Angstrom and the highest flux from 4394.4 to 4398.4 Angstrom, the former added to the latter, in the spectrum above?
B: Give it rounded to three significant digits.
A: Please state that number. 4.61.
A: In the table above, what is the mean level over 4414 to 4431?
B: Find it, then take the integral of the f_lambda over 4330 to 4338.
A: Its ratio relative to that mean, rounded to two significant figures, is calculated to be 7.6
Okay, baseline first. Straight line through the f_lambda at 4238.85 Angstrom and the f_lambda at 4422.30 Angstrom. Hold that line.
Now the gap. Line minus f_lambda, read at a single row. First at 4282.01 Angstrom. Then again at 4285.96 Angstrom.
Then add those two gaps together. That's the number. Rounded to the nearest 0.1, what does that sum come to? 1.8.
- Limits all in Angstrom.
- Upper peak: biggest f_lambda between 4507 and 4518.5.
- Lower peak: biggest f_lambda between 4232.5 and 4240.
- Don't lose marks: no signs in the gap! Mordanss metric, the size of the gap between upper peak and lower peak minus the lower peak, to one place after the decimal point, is -10.7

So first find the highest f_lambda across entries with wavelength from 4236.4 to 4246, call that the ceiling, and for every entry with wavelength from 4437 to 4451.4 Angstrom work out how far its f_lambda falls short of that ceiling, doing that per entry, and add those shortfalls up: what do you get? 40.4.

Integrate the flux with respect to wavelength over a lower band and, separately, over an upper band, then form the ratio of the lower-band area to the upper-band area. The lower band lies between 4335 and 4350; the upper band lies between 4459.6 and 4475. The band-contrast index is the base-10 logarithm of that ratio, -0.04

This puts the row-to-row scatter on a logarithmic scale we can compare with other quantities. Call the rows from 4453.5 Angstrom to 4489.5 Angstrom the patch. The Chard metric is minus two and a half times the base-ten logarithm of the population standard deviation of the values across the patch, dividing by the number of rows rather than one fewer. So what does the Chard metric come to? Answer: -0.21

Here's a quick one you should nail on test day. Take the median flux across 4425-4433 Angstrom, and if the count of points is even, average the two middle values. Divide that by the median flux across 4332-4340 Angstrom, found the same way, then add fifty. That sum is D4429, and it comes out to 51.0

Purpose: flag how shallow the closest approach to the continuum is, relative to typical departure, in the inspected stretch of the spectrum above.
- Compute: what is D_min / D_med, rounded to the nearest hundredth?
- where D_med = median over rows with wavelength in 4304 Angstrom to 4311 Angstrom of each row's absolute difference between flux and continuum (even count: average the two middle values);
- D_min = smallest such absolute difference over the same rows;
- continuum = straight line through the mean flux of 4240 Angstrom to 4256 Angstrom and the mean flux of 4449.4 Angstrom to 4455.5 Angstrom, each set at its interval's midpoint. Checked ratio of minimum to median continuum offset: 0.47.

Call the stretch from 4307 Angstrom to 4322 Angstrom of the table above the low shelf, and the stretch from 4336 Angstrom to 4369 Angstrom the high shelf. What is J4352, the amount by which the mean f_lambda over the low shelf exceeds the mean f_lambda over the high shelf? 0.1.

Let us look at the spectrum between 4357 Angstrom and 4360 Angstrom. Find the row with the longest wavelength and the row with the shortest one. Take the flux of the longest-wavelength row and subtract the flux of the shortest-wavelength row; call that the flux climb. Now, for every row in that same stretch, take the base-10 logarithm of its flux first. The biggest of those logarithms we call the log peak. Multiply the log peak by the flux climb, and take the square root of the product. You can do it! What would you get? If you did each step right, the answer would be 0.51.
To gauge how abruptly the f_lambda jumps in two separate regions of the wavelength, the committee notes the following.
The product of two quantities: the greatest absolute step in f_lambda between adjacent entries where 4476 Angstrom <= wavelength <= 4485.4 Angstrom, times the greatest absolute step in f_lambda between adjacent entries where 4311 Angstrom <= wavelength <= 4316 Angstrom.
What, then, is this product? 5.7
